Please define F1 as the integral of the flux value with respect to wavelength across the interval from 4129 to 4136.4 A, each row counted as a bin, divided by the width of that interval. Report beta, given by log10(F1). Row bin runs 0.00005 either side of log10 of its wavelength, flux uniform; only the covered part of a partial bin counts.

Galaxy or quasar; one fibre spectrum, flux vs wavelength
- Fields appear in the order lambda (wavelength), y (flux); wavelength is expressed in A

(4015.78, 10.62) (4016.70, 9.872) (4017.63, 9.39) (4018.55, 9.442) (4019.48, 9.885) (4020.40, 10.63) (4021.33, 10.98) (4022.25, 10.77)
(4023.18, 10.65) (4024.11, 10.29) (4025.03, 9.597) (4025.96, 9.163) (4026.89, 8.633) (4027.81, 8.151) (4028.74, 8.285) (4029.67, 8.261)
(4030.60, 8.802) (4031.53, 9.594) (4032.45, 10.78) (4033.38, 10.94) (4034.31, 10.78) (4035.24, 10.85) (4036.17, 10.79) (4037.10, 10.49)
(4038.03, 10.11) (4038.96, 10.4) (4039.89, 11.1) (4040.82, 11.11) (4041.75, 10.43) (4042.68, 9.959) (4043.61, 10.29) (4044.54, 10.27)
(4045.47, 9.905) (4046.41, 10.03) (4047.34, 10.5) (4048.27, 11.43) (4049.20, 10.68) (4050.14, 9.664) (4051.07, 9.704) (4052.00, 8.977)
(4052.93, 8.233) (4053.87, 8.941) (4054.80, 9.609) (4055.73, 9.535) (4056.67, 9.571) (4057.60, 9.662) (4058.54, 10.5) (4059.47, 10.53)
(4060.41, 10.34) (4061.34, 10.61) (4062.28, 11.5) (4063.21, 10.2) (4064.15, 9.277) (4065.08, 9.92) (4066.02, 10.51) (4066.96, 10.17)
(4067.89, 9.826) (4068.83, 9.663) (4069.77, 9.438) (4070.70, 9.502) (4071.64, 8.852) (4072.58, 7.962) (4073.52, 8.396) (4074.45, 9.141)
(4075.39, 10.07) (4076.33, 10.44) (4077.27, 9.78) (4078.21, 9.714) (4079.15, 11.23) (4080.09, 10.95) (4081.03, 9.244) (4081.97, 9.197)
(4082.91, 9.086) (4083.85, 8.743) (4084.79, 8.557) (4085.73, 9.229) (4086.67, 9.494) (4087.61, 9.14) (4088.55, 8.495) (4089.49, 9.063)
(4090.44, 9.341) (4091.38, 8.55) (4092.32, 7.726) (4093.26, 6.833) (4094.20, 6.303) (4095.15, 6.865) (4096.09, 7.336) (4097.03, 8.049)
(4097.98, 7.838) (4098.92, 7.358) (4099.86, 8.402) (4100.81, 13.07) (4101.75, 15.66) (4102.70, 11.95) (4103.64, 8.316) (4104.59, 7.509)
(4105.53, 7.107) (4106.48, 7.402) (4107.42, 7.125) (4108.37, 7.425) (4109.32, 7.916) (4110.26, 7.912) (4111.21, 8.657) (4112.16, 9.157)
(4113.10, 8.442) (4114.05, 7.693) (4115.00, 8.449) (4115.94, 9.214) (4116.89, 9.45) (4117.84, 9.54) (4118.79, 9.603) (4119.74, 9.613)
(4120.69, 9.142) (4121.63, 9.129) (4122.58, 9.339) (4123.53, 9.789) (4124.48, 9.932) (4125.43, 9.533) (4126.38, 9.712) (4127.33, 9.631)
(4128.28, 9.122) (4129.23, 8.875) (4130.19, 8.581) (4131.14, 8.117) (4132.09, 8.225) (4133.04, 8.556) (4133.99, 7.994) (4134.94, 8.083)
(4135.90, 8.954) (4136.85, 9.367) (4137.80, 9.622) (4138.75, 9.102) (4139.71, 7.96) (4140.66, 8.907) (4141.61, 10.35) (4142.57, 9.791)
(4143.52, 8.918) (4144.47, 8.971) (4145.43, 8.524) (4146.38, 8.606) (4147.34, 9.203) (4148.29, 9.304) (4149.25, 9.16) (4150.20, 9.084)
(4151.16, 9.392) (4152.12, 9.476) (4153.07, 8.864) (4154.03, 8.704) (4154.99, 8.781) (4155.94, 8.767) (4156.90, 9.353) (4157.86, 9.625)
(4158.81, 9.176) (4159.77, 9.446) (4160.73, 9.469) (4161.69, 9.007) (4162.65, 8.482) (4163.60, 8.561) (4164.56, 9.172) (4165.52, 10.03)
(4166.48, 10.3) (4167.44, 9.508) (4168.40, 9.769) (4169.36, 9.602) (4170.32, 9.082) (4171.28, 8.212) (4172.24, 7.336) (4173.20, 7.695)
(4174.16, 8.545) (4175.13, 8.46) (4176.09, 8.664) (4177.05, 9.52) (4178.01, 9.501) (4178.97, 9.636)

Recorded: 0.92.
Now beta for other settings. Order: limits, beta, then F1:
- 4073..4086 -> 0.98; 9.6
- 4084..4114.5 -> 0.93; 8.6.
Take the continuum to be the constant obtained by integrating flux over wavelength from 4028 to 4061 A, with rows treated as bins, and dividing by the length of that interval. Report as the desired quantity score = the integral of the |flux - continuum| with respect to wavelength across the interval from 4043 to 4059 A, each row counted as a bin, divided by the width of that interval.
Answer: 0.58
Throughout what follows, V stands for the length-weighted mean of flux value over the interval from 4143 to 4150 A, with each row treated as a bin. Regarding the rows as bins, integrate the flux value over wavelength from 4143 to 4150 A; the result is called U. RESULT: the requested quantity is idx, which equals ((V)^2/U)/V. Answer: 0.143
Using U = 63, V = 9.0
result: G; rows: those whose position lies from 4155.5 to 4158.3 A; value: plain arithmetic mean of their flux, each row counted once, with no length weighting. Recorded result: 9.2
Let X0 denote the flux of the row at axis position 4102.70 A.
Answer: 11.95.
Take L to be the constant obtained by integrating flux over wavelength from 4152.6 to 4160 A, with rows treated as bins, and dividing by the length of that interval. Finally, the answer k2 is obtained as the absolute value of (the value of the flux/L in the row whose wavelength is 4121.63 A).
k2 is 1.01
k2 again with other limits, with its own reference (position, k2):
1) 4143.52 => 0.98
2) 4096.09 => 0.81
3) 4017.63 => 1.03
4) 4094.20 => 0.69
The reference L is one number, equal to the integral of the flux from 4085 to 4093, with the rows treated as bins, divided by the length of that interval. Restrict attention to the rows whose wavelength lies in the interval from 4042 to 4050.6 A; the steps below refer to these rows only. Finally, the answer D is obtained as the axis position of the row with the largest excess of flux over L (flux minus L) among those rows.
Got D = 4048.27 A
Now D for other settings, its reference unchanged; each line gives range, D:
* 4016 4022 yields 4021.33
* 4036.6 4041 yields 4040.82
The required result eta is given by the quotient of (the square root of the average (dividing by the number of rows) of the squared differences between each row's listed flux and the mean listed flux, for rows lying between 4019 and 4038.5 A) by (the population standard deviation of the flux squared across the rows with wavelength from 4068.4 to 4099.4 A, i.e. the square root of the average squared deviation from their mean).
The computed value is 0.049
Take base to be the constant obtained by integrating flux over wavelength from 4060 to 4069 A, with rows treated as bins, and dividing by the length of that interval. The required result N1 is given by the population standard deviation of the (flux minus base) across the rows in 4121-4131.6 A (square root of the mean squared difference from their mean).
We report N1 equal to 0.5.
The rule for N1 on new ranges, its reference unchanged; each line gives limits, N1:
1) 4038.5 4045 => 0.4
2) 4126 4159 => 0.5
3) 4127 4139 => 0.6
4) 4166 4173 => 0.9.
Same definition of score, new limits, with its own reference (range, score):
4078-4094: 1.23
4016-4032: 0.84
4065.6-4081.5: 0.70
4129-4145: 1.21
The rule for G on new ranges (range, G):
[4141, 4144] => 9.7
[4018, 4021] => 10.0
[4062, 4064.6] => 10.3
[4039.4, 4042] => 10.9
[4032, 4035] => 10.8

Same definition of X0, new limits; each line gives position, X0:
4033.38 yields 10.94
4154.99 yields 8.781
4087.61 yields 9.14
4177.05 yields 9.52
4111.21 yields 8.657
